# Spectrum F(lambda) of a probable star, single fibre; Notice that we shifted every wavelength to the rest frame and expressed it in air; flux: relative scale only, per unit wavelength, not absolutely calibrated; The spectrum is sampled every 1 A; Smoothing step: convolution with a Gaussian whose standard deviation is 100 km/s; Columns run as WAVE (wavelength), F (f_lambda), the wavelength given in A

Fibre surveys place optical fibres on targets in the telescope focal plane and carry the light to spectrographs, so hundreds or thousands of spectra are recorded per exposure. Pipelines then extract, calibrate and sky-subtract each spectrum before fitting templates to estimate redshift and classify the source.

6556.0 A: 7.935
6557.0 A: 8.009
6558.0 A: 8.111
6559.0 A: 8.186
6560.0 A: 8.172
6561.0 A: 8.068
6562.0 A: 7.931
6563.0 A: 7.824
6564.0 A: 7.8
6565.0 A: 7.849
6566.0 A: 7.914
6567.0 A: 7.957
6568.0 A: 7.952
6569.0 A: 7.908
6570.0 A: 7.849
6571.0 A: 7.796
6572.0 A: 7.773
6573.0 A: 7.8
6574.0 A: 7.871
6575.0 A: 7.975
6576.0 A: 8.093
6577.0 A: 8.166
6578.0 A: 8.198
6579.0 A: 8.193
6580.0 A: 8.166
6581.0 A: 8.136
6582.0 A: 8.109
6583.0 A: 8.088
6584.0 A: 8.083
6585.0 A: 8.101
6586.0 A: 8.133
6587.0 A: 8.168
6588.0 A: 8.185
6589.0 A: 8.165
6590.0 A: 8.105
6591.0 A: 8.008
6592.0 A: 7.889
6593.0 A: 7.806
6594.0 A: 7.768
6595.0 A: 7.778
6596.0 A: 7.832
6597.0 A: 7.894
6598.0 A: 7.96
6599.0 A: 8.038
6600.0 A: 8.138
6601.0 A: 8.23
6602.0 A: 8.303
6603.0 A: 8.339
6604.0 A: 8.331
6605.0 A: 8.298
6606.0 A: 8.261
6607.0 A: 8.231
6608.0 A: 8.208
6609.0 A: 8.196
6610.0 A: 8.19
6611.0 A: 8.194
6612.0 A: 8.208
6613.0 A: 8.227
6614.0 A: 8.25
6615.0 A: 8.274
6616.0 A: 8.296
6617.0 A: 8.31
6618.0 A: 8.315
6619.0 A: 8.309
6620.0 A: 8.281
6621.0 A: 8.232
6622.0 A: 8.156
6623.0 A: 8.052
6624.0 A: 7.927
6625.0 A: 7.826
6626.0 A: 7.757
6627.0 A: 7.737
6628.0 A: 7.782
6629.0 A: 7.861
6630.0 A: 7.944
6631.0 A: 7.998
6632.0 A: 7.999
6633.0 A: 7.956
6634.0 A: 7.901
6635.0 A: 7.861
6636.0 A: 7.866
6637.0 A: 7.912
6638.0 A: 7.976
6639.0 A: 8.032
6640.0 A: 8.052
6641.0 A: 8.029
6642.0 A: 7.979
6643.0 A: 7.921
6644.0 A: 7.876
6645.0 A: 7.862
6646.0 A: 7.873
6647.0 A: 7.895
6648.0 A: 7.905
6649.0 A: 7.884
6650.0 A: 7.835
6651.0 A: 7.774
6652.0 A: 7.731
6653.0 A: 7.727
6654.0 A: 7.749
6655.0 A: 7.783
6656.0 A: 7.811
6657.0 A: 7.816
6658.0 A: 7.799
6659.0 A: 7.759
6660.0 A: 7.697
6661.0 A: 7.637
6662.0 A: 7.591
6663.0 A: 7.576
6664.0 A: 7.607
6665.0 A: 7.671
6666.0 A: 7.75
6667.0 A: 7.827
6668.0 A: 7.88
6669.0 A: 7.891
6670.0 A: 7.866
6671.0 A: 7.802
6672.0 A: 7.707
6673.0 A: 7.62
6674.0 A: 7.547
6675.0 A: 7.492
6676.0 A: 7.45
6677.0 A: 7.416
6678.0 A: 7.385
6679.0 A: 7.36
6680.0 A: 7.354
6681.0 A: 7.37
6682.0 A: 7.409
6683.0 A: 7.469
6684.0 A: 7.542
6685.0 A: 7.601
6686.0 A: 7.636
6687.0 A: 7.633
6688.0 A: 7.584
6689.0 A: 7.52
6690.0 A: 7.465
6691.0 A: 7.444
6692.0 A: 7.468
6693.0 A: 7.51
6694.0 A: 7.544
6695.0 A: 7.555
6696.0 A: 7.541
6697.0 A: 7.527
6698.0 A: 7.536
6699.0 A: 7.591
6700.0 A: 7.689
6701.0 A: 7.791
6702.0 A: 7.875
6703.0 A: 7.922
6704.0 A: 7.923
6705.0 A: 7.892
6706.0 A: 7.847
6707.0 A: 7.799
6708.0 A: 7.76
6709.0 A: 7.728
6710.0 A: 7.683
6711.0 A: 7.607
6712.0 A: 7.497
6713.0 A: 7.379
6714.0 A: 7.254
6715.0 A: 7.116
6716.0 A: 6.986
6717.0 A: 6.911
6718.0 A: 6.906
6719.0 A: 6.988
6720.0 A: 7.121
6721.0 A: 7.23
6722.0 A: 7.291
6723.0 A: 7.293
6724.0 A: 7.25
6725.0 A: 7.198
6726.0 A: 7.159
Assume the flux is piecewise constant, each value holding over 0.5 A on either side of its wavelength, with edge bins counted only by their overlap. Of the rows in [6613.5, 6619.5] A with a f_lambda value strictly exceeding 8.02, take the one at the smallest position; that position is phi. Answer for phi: 6614.0 A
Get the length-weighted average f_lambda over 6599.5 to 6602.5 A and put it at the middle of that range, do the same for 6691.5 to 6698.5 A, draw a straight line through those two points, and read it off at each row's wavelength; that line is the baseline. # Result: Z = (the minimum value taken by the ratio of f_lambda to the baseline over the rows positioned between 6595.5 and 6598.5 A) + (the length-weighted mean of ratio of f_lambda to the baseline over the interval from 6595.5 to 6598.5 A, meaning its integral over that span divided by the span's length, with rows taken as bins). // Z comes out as 1.905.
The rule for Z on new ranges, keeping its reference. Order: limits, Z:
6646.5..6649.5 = 2.004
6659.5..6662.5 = 1.959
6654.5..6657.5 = 1.993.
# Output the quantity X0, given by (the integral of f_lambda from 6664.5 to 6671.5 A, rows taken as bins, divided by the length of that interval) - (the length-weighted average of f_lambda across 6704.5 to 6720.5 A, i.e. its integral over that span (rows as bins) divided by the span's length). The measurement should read 0.41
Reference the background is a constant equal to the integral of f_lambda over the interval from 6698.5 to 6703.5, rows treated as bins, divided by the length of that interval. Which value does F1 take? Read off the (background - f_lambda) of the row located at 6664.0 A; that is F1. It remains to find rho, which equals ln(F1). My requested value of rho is -1.8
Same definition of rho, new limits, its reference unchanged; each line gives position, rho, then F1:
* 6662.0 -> -1.7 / 0.18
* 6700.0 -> -2.5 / 0.08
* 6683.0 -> -1.2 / 0.30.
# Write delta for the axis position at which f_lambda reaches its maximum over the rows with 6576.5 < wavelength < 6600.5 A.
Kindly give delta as 6578.0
